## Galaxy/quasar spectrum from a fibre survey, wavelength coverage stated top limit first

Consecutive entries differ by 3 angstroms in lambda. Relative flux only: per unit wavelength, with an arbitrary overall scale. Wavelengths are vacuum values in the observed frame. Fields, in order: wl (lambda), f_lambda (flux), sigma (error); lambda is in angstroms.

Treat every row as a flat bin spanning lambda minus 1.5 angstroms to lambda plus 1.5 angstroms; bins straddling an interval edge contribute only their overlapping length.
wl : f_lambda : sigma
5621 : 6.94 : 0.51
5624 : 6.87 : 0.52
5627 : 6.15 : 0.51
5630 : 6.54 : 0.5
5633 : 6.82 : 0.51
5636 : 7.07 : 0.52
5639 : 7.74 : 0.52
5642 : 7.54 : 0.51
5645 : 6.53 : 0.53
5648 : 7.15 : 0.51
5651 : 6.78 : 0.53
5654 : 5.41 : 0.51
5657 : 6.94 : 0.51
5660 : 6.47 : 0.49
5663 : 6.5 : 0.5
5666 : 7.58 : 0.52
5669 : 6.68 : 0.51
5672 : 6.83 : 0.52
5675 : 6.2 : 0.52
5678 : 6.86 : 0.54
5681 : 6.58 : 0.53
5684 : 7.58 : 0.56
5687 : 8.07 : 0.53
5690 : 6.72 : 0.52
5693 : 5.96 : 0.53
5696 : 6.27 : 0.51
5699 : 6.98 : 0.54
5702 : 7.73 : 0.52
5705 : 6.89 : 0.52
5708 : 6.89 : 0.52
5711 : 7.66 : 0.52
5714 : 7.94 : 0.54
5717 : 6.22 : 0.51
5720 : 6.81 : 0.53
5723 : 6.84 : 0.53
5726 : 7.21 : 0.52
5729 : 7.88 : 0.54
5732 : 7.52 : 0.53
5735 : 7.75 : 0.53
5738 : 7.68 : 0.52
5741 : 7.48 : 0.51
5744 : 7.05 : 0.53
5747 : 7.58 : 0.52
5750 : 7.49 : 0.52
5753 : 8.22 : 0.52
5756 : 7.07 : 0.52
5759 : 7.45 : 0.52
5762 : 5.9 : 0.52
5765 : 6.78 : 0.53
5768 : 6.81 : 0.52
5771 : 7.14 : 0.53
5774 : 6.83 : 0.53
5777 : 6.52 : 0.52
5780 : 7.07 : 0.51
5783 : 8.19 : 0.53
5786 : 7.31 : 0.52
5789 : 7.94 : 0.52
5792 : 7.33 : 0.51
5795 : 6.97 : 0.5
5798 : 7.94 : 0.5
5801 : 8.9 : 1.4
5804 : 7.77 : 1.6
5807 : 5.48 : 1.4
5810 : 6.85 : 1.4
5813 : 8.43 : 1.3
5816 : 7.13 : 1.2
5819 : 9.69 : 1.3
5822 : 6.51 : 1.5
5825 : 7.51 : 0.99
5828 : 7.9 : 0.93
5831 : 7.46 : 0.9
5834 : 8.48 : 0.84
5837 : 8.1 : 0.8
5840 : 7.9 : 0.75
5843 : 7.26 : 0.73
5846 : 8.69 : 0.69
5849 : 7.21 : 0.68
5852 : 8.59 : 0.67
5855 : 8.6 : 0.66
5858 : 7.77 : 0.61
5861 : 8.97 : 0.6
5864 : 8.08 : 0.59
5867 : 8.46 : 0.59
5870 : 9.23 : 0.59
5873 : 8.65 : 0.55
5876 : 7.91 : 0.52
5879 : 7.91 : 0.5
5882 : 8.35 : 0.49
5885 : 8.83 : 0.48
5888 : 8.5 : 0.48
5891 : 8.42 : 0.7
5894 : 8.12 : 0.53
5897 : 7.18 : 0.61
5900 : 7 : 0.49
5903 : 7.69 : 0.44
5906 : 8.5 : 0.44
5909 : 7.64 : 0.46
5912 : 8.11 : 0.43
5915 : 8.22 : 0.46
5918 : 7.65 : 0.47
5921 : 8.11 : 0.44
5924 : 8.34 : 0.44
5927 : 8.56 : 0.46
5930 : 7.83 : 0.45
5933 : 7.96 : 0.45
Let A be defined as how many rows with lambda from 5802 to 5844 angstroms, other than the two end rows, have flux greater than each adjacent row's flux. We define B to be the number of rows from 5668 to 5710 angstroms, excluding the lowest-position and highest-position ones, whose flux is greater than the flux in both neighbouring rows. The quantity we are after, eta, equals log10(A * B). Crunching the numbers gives 1.20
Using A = 4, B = 4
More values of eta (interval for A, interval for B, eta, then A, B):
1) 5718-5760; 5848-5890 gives 1.20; 4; 4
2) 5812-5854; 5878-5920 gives 1.08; 4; 3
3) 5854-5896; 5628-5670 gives 1.08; 3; 4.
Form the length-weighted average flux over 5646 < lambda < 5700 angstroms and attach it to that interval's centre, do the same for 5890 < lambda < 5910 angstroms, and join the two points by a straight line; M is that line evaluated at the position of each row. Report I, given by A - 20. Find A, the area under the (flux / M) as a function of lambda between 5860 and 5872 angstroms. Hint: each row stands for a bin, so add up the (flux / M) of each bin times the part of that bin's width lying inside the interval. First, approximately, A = 13.6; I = -6.36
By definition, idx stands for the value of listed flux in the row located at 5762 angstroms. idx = 5.9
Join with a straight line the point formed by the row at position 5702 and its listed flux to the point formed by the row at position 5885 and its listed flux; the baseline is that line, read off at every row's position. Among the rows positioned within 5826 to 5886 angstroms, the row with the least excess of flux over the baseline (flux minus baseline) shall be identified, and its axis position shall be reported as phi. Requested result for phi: 5849 angstroms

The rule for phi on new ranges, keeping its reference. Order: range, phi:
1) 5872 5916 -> 5900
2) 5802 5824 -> 5807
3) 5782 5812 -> 5807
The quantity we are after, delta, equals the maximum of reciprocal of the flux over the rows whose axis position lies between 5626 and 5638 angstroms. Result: 0.163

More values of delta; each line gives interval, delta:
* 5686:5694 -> 0.168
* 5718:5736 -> 0.147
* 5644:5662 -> 0.185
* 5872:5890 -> 0.126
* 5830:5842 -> 0.134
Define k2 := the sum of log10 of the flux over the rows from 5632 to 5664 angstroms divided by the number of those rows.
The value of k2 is 0.832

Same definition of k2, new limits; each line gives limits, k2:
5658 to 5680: 0.827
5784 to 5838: 0.880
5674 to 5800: 0.854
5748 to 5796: 0.855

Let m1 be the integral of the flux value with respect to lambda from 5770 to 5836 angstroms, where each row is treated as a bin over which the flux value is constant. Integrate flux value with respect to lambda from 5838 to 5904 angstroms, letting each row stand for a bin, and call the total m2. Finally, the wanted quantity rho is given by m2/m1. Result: 1.08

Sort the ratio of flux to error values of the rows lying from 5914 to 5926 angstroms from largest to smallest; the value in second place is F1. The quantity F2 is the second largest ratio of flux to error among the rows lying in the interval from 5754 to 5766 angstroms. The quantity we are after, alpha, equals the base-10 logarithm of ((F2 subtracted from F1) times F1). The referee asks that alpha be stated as 1.95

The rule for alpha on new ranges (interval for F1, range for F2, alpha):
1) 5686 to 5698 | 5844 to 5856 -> 0.12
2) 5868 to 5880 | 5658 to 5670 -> 1.60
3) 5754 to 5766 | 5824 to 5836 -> 1.84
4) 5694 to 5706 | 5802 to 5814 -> 2.04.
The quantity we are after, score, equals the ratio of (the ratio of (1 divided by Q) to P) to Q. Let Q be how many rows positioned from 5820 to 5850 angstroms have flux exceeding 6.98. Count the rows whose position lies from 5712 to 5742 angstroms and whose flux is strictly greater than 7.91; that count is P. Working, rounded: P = 1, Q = 9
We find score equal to 0.012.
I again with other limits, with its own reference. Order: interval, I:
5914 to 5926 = -7.66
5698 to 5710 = -7.55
